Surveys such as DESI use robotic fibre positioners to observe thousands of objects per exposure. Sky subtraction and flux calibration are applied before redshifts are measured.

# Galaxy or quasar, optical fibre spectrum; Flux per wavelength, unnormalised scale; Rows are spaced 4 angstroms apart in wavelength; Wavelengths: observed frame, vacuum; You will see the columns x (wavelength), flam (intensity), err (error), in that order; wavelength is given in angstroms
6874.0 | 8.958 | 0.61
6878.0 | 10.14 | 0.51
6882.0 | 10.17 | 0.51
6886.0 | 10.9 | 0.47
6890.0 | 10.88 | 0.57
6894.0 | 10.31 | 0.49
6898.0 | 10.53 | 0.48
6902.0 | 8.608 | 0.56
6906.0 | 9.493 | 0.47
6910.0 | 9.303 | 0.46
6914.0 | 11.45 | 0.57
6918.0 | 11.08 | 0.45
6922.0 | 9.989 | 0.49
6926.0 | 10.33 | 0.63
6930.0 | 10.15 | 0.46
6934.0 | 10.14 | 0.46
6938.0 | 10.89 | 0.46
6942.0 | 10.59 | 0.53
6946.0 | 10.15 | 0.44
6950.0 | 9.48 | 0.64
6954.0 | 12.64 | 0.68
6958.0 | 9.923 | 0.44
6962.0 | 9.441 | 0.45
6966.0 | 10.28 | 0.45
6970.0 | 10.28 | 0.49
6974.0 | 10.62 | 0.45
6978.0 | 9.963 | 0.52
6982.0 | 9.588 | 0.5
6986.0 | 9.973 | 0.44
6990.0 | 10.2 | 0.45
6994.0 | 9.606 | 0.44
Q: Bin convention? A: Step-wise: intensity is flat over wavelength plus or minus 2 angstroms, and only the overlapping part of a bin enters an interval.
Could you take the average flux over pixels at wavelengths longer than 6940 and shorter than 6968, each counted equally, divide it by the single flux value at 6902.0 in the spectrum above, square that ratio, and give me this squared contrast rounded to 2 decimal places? 1.45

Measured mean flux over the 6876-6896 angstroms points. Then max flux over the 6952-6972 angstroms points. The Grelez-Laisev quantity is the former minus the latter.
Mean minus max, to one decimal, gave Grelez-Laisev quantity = -2.2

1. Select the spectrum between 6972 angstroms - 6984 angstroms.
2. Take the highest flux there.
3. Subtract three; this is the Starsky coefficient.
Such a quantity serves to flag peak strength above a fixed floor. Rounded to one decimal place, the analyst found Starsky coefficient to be 7.6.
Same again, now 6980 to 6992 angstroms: 7.2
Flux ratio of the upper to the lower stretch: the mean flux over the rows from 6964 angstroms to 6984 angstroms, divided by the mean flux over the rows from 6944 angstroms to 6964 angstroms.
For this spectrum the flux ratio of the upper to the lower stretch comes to 0.98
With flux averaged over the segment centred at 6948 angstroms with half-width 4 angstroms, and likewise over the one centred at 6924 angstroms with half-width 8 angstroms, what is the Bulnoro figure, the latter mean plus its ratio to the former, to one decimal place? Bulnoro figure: 11.4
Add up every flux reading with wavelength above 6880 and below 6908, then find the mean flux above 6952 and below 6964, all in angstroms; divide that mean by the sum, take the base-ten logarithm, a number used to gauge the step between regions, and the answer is -0.82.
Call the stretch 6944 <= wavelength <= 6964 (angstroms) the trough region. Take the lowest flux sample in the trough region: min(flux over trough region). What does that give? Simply 9.441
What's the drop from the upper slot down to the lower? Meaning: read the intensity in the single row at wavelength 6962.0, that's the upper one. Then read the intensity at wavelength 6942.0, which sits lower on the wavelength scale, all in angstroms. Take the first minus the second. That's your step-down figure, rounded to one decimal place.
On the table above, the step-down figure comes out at -1.1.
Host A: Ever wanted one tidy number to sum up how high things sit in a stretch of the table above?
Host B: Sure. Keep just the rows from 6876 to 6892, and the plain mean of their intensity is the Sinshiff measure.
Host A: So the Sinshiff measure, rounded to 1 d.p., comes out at 10.5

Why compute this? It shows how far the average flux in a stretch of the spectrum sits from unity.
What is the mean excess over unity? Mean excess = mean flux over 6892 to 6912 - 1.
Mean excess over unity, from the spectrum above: 8.65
